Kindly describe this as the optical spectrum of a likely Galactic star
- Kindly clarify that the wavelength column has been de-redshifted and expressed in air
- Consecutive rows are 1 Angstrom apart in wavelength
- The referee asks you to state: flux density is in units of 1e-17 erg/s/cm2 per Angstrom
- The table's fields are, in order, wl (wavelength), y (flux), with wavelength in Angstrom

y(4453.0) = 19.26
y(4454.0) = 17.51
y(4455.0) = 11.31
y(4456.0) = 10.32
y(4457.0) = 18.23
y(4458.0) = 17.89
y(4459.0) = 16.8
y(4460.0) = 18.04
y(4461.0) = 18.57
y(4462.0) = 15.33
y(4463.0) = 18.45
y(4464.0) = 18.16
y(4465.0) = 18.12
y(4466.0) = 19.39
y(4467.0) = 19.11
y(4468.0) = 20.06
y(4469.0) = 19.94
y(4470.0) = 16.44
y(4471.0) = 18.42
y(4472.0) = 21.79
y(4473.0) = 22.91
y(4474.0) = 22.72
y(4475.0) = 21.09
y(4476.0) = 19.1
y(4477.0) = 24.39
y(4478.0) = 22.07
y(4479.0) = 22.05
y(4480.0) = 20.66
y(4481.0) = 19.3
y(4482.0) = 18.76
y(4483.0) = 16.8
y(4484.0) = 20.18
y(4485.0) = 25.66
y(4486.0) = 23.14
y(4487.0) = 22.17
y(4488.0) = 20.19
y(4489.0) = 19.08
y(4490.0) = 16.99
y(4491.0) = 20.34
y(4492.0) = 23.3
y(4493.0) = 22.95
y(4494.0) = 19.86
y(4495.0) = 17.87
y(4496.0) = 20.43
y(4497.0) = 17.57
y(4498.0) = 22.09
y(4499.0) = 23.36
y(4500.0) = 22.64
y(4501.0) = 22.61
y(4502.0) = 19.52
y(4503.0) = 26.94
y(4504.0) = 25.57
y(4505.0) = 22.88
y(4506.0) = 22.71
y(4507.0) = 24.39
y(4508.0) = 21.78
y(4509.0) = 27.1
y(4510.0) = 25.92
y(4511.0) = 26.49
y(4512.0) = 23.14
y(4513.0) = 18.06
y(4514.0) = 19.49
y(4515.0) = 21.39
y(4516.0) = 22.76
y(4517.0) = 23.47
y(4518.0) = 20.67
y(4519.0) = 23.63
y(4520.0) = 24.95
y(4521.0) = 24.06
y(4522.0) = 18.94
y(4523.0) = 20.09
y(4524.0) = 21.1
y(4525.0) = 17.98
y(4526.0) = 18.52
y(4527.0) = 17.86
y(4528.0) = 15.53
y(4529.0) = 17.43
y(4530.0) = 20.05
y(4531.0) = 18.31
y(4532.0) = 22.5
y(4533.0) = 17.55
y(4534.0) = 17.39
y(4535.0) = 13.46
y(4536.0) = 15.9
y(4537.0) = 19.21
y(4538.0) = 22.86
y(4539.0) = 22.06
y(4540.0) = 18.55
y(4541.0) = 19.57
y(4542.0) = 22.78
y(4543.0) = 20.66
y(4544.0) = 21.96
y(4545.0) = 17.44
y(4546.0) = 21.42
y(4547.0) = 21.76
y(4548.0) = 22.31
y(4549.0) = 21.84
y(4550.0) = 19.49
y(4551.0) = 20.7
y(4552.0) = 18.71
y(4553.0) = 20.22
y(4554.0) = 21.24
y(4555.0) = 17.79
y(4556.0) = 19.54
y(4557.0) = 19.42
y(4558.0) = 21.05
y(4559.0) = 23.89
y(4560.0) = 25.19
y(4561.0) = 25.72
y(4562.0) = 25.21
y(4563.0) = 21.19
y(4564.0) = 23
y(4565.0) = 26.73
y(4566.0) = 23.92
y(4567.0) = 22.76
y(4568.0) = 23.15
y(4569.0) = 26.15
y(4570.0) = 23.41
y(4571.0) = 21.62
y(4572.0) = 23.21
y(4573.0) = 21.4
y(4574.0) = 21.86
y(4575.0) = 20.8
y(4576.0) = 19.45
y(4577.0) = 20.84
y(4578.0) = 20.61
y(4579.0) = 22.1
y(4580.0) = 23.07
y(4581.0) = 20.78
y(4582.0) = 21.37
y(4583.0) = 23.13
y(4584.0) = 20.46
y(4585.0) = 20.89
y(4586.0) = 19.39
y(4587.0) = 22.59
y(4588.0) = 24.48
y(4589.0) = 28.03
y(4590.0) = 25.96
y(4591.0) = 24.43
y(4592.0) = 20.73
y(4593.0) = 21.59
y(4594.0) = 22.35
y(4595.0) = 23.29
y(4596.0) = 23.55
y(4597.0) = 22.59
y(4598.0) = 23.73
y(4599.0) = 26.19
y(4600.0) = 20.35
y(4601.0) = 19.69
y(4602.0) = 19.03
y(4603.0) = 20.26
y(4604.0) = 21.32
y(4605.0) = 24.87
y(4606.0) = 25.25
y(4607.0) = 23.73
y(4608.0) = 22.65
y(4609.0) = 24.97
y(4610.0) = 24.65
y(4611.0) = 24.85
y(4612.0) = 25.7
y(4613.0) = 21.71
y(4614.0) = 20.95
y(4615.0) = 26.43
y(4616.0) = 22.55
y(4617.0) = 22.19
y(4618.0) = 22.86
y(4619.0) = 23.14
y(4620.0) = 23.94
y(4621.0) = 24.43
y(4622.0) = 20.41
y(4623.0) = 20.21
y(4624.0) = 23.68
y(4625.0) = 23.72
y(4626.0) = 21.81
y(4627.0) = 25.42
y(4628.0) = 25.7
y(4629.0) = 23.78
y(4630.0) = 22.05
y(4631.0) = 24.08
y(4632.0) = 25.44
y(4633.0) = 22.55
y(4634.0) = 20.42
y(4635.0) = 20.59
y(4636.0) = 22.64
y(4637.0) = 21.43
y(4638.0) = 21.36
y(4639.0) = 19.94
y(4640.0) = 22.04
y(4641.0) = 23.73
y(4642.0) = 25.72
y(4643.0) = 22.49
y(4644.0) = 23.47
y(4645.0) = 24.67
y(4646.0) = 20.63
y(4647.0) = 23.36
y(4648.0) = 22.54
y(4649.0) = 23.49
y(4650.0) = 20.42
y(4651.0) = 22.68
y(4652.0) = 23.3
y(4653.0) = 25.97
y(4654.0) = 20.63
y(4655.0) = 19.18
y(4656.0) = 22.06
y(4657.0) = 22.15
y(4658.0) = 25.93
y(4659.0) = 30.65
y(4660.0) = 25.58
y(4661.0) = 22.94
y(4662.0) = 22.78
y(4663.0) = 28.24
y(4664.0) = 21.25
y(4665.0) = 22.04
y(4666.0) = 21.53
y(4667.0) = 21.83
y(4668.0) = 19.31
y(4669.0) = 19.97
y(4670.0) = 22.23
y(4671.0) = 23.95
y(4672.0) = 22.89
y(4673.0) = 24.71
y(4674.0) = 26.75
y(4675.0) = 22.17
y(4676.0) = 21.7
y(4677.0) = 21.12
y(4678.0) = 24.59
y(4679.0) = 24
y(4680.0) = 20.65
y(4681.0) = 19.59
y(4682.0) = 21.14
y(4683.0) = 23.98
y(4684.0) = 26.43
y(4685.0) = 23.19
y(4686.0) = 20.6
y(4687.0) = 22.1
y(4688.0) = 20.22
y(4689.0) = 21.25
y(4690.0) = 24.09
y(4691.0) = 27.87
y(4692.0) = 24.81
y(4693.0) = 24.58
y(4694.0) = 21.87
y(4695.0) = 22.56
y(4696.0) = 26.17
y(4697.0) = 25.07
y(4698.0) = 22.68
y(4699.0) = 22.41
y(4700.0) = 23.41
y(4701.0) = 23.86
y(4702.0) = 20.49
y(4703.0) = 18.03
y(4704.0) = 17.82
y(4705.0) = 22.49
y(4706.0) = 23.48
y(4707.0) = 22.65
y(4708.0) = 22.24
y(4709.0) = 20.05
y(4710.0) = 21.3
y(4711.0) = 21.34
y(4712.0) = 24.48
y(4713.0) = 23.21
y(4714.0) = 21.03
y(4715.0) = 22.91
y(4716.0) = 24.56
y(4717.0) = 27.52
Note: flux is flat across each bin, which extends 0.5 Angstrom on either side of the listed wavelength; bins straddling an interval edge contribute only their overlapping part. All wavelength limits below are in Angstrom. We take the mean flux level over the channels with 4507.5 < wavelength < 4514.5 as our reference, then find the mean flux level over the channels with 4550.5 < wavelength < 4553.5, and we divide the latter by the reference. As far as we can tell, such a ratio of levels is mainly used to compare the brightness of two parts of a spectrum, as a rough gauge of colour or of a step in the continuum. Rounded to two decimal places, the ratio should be 0.86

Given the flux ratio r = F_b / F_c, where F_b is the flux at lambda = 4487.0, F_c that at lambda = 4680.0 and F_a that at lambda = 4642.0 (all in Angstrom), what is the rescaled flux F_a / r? 24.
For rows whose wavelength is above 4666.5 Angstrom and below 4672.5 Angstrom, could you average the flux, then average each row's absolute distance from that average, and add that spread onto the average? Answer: 23.1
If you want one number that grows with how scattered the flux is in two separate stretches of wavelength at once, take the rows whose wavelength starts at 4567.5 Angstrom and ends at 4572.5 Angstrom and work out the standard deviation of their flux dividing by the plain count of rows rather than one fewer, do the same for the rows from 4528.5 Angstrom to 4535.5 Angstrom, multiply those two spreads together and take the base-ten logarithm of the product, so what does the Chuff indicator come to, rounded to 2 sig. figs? 0.58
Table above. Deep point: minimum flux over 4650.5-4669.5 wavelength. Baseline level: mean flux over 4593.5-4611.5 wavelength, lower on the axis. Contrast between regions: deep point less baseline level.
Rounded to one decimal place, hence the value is -3.8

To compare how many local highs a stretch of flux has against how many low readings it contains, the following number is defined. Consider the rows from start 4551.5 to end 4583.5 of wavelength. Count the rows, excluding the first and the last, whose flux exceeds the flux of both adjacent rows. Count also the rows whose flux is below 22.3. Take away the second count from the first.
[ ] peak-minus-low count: -9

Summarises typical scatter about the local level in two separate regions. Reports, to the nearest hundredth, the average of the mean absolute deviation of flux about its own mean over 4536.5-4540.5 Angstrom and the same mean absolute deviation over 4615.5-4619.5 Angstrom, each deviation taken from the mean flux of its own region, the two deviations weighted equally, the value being 1.05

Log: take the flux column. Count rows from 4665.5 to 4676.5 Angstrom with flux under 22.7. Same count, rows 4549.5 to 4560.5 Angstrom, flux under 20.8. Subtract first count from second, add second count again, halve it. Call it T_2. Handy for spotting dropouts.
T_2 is 3.5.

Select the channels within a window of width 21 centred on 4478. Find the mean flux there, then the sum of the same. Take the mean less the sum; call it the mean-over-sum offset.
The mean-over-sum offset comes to -417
